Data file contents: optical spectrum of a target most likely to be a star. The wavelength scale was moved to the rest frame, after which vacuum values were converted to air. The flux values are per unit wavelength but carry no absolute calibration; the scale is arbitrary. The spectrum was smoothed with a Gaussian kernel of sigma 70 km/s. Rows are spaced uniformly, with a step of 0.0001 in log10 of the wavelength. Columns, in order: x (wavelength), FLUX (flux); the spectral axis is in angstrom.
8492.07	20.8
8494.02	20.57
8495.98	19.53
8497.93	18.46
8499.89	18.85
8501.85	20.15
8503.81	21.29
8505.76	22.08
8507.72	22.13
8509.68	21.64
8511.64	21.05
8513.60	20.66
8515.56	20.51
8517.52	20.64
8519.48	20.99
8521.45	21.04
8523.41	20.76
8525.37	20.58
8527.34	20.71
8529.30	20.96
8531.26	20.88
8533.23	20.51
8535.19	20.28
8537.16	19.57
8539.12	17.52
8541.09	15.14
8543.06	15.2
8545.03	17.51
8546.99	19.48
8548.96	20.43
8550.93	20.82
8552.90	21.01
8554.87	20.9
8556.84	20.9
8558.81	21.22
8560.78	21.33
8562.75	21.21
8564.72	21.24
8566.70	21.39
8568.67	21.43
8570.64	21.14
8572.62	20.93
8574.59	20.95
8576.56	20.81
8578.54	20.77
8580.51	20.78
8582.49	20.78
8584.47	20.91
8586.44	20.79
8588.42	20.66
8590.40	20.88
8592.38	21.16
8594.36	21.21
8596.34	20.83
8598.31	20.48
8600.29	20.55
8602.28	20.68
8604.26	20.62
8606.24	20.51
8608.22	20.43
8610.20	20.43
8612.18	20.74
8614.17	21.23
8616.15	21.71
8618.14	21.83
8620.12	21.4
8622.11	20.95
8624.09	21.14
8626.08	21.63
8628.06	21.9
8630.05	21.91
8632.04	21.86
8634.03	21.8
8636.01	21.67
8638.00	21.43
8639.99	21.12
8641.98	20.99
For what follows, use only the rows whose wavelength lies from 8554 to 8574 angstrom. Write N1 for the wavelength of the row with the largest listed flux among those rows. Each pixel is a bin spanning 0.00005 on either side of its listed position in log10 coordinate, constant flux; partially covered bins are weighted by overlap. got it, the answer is 8568.67 angstrom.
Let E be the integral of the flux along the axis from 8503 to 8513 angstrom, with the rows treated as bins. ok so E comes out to 216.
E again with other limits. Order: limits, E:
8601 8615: 289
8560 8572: 255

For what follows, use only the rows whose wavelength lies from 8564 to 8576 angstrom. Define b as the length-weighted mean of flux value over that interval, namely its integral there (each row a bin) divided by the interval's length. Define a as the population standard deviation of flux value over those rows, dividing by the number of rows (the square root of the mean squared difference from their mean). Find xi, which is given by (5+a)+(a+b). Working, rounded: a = 0.2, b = 21.2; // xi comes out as 26.6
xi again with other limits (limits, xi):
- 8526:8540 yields 27.3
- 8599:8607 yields 25.7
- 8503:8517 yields 27.5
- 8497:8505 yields 27.0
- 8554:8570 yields 26.6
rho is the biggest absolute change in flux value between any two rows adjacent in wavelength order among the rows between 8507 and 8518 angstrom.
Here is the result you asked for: 0.59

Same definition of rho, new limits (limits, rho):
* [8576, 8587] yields 0.13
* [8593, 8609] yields 0.38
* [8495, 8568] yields 2.38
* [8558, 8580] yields 0.29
